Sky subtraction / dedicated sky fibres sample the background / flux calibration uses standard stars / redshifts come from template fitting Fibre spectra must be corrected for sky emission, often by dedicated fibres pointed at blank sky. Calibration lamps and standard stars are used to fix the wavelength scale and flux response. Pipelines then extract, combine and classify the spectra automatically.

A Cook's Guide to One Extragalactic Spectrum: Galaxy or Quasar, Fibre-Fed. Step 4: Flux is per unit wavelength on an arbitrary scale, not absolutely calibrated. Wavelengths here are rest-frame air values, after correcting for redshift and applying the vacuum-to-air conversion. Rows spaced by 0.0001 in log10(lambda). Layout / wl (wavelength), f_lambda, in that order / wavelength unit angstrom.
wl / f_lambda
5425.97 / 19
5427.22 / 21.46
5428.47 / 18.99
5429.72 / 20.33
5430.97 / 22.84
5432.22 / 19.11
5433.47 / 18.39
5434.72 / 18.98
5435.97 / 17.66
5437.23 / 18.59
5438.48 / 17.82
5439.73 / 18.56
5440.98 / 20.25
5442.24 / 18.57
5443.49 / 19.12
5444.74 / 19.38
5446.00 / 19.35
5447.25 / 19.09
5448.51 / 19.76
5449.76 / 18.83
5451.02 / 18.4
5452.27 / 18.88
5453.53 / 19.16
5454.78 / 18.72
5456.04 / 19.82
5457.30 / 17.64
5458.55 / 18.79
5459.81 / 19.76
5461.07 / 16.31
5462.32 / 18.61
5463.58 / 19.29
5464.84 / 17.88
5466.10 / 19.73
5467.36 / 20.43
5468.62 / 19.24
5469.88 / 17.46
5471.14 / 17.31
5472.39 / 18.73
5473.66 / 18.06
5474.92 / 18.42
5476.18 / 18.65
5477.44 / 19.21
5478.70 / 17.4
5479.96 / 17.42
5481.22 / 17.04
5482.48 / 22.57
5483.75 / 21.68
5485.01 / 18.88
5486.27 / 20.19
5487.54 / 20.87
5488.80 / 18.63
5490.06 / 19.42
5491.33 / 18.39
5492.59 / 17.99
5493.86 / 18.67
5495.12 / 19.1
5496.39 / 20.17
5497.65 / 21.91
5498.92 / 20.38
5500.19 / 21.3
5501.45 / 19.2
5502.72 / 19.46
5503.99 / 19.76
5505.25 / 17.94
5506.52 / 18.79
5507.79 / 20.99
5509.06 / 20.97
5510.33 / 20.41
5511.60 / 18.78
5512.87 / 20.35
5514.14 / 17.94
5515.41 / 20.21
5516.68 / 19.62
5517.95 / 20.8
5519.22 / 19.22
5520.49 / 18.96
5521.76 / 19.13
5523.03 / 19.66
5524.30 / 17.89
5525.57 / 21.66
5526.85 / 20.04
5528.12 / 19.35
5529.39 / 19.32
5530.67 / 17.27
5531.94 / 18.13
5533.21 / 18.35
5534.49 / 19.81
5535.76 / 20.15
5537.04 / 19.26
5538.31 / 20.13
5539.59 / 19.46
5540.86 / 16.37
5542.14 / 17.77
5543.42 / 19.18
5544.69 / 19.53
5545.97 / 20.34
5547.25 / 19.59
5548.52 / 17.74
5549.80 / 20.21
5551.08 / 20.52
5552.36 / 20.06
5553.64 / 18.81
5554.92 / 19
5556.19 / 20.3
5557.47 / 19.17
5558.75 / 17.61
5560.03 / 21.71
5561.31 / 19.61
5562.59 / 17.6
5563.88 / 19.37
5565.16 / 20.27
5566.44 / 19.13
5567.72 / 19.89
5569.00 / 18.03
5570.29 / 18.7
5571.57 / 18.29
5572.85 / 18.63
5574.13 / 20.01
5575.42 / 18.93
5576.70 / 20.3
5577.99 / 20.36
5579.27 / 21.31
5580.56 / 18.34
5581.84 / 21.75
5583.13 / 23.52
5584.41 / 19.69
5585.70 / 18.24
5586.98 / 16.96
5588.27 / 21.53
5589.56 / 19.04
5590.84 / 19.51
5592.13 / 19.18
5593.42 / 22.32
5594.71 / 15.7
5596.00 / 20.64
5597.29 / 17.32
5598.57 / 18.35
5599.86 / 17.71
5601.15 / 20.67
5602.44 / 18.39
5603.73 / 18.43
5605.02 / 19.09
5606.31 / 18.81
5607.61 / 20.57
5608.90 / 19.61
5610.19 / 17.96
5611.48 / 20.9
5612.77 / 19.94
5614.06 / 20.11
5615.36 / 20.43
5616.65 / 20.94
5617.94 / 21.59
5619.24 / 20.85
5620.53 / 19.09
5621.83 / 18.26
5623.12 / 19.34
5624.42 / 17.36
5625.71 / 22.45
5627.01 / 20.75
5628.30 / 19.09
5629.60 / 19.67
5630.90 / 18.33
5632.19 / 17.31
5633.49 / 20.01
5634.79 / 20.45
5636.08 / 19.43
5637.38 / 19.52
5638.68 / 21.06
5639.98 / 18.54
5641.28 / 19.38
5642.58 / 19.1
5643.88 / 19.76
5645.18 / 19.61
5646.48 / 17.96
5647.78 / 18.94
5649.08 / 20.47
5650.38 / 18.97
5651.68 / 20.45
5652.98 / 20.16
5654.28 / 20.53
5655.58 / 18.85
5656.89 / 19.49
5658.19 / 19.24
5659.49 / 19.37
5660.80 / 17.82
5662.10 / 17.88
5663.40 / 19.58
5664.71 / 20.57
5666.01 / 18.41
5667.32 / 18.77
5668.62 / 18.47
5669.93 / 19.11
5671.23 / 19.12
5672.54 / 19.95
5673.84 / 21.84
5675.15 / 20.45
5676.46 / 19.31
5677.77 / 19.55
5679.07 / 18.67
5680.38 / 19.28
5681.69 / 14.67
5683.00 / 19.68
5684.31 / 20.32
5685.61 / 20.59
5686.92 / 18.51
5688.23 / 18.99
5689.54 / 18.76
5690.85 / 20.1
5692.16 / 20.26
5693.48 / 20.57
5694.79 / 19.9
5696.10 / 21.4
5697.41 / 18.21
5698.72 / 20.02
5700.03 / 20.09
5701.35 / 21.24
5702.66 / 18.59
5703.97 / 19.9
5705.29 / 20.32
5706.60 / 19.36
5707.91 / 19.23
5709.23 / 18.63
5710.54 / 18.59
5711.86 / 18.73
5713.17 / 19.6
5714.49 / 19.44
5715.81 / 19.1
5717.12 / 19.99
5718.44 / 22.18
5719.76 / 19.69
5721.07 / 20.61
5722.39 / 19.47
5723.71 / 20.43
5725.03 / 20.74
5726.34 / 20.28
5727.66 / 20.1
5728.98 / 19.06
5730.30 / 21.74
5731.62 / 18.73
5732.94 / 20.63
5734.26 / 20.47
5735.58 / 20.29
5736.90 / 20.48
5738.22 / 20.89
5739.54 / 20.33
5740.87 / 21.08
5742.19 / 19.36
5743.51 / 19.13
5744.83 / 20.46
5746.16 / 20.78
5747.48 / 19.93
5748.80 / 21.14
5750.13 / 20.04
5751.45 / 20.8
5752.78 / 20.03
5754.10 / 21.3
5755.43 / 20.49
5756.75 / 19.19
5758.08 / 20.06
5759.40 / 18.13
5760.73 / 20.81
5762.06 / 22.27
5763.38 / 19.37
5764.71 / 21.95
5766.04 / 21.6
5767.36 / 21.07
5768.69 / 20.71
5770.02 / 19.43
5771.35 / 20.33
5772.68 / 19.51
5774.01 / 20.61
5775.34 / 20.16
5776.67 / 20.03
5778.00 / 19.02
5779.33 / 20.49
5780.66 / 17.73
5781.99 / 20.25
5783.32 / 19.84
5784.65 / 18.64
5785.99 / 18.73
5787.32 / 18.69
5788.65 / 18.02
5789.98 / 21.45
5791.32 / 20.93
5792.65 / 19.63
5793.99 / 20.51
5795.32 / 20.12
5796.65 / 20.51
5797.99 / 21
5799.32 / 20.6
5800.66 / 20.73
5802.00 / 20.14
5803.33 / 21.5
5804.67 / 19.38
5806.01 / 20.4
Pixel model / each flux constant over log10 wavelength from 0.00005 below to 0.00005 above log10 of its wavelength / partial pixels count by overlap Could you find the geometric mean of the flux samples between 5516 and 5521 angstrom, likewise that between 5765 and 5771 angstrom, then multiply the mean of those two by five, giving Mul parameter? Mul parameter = 101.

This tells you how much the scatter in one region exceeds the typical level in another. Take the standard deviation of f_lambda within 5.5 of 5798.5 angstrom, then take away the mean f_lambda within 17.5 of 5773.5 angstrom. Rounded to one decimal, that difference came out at -19.5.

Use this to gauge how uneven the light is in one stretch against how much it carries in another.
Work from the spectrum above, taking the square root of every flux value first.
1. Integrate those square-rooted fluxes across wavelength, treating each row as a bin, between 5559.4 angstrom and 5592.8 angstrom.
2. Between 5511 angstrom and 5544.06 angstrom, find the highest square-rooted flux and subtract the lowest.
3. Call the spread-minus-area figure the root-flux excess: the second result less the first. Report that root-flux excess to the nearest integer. -147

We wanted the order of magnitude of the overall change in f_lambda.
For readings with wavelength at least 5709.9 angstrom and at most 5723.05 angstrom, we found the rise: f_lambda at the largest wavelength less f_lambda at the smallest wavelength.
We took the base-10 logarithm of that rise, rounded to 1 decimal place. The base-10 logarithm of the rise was -0.1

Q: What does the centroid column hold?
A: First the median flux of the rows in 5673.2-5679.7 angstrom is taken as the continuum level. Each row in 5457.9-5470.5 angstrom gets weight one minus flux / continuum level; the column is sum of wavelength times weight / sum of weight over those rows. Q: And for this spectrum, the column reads 5463.7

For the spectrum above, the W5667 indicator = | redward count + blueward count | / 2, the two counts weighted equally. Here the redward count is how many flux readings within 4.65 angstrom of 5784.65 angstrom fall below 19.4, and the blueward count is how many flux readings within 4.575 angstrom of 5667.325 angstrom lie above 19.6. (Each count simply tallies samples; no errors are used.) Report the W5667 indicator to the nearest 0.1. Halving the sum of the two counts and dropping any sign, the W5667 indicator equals 3.0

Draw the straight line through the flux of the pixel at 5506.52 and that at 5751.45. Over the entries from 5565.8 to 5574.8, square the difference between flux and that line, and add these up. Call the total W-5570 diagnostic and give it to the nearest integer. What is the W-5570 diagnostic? 4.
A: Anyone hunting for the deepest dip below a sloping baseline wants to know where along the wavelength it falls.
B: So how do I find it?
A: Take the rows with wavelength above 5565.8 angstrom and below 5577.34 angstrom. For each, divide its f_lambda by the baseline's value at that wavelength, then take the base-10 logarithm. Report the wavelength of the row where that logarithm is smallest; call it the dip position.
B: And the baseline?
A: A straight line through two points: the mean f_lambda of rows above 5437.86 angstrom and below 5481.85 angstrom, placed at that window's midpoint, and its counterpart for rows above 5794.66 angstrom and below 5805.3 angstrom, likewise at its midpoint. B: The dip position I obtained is 5569.00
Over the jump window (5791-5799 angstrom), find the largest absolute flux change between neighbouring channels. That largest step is 1.3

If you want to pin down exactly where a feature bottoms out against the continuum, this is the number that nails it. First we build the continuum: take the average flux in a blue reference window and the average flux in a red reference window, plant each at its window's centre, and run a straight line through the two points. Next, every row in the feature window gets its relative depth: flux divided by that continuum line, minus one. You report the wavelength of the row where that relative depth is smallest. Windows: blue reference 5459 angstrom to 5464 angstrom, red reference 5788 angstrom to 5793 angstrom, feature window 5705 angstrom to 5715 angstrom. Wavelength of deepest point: 5710.54 angstrom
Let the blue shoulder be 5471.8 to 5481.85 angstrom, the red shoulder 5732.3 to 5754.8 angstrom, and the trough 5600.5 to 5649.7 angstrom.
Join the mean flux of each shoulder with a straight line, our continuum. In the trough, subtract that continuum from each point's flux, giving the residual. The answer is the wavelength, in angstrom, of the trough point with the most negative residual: 5632.19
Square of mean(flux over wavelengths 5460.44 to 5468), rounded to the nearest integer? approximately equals 350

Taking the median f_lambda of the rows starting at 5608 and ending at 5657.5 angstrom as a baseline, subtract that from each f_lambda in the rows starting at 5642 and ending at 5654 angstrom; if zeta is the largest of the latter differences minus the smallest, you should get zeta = 2.5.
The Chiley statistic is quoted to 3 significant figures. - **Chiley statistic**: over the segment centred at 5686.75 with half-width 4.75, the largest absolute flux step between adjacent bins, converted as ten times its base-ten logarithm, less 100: -96.8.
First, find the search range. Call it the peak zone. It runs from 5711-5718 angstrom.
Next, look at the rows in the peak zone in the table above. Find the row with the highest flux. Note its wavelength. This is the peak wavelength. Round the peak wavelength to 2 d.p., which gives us 5717.12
